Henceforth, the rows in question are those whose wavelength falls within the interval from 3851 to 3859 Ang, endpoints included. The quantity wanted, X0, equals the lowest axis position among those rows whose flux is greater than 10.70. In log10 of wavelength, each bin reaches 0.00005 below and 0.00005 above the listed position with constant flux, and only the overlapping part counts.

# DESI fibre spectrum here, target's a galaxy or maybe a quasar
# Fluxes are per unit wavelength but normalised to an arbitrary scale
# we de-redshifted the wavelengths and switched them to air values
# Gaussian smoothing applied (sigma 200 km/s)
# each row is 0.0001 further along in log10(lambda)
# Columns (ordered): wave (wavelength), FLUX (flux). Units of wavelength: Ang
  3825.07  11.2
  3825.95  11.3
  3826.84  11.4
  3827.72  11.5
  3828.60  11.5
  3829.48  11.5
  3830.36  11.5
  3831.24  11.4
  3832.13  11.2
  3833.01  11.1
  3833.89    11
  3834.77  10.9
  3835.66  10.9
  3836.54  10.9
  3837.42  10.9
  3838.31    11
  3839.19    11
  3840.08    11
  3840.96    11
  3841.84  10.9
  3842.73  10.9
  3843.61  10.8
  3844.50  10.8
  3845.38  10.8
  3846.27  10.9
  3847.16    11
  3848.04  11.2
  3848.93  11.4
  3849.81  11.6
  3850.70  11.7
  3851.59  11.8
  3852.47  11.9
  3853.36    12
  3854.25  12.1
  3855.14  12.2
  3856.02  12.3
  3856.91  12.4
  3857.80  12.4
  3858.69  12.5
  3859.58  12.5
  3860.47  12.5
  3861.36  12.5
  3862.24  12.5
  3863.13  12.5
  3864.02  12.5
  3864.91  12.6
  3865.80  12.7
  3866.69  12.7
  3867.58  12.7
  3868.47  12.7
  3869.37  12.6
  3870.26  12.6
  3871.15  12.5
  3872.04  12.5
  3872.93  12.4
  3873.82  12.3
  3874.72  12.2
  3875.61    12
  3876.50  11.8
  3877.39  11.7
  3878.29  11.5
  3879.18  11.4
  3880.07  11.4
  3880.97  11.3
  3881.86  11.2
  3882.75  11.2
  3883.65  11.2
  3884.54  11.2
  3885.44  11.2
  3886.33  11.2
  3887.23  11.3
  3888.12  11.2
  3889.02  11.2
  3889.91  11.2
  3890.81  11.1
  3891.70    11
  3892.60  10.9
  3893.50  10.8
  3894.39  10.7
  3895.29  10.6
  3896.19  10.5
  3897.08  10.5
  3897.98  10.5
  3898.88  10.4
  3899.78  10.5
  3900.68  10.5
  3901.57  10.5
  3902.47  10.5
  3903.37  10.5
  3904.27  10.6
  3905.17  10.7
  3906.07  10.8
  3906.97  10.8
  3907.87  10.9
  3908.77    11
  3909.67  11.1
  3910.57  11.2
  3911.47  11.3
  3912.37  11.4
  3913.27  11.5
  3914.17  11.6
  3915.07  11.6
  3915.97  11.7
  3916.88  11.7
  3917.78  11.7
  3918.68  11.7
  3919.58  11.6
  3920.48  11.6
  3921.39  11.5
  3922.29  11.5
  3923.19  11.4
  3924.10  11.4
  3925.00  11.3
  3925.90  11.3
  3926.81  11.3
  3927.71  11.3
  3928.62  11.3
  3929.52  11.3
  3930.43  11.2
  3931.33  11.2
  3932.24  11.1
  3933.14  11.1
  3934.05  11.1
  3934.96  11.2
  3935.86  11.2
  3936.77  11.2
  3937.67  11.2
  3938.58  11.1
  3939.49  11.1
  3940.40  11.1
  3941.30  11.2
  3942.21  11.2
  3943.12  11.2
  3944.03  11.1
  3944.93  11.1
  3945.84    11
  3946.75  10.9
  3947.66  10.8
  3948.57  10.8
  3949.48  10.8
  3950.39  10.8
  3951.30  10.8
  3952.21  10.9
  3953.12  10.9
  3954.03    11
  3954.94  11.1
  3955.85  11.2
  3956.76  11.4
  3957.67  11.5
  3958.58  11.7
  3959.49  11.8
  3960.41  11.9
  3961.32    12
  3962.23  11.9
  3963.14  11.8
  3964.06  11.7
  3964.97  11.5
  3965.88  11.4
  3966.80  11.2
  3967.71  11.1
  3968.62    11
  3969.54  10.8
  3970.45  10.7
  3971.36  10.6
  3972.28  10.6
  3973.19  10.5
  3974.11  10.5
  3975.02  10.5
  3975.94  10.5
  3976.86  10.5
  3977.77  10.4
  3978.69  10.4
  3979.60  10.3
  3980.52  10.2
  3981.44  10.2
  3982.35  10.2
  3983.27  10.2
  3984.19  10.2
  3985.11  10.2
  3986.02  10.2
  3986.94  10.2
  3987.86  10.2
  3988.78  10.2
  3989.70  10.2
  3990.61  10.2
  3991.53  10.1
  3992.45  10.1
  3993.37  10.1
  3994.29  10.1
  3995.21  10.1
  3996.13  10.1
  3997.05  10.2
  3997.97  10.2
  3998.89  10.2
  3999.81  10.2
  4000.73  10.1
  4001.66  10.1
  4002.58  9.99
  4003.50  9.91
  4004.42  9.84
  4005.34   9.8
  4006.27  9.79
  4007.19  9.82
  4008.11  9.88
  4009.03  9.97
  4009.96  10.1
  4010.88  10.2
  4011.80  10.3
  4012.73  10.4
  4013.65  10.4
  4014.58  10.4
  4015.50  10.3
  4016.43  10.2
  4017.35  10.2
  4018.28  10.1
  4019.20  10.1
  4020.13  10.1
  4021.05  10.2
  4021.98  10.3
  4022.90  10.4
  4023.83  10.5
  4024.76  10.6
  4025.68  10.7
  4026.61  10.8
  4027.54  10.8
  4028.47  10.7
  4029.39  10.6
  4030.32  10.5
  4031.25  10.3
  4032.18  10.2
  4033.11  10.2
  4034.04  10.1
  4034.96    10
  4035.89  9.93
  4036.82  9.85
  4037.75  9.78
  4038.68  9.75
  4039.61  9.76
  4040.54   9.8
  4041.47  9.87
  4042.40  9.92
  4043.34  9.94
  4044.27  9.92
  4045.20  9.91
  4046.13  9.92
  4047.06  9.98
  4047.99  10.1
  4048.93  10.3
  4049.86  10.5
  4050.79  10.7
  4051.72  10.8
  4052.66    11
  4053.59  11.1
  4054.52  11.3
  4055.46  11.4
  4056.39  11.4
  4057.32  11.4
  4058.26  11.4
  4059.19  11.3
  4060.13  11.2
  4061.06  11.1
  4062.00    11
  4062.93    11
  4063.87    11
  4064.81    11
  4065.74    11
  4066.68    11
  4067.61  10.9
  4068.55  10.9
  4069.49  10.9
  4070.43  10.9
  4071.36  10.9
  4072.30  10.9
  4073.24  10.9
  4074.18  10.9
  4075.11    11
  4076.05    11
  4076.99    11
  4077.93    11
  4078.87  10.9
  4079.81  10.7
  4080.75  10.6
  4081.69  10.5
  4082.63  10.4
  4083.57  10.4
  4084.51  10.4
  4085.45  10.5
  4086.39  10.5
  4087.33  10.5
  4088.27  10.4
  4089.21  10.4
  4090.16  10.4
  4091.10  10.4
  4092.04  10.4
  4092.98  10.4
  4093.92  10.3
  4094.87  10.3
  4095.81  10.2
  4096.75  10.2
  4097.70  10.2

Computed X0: 3851.59 Ang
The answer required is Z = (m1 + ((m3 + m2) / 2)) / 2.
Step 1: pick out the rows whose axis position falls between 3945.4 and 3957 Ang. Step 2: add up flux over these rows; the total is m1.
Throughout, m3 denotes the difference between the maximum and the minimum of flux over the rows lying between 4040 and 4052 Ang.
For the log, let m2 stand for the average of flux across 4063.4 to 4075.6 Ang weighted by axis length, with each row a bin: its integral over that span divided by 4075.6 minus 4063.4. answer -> 74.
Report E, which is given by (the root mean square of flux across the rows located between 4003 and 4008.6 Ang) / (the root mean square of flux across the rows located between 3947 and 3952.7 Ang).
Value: 0.91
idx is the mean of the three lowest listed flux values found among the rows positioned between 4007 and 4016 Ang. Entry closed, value 9.9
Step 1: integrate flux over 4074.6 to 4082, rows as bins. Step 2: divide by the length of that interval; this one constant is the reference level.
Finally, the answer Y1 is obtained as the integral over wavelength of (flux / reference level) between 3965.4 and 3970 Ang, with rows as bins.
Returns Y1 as 4.7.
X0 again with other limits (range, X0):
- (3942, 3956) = 3942.21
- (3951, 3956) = 3951.30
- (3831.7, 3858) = 3832.13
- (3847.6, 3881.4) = 3848.04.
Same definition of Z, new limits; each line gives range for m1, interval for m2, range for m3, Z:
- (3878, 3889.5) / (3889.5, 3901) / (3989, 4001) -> 76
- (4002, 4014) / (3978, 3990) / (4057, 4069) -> 68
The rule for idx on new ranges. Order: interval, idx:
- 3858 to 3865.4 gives 12.5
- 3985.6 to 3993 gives 10.1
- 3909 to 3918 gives 11.2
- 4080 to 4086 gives 10.4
